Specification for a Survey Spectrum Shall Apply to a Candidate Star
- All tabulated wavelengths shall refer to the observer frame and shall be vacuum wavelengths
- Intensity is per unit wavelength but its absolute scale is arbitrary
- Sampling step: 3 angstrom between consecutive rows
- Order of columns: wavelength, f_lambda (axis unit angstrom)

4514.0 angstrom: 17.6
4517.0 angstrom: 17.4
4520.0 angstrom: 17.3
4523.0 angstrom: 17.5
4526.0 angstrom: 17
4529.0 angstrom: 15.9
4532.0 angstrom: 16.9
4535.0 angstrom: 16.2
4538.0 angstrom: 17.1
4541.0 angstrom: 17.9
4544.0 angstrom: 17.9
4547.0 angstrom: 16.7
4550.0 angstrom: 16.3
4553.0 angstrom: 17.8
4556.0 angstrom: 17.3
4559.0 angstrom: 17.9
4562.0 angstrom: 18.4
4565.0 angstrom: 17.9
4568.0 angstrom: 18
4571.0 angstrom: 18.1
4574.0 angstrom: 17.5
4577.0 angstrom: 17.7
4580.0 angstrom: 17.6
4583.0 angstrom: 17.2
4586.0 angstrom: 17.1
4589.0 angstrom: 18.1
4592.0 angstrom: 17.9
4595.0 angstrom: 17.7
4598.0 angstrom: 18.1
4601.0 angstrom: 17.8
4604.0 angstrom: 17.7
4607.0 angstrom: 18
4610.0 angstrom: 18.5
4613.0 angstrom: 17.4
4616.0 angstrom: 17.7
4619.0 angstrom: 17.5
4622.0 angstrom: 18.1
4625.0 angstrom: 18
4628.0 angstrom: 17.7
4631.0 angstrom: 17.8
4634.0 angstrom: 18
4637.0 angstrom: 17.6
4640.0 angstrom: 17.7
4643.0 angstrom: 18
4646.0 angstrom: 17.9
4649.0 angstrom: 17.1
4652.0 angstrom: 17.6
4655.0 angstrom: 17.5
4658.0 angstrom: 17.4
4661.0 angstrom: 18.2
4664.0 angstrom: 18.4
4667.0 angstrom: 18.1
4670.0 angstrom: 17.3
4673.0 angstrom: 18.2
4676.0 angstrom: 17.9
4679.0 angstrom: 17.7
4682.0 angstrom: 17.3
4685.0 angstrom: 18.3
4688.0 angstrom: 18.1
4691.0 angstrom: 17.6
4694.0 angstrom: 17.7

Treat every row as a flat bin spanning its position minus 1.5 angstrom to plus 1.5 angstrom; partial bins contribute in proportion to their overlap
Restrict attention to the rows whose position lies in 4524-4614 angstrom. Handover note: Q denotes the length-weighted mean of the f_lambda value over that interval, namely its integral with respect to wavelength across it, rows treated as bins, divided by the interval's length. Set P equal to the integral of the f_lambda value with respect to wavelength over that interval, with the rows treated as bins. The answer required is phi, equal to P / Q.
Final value 90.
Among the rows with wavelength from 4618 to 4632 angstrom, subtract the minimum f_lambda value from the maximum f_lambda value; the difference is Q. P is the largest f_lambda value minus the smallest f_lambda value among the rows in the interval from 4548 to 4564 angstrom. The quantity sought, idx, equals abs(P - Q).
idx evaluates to 1.5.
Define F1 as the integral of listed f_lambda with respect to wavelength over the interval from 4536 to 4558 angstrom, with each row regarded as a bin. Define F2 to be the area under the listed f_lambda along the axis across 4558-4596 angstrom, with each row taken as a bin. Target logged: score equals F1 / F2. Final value 0.6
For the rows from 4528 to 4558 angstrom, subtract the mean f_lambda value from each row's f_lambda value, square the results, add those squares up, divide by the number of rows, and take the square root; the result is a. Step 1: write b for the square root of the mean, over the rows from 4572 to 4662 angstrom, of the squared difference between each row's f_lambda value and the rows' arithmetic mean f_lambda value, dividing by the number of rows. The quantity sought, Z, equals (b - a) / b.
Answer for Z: -1.2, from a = 0.69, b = 0.321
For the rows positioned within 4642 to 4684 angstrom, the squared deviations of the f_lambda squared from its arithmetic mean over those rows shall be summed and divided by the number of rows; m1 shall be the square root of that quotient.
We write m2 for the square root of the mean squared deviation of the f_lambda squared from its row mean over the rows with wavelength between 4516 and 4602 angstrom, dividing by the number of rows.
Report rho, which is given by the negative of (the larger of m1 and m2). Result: -20.8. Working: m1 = 13.7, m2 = 21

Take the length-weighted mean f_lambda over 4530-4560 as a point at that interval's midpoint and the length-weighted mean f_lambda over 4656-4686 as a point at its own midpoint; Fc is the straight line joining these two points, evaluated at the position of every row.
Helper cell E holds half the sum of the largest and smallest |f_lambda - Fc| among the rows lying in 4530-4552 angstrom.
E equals 0.5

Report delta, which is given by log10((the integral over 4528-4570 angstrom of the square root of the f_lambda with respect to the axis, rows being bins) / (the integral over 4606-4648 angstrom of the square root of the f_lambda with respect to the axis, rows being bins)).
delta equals -0.006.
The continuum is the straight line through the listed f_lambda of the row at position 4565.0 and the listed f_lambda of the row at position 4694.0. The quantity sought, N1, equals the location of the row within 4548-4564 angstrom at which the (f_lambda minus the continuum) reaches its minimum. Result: 4550.0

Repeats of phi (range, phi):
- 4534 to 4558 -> 24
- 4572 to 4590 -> 18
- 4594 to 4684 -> 90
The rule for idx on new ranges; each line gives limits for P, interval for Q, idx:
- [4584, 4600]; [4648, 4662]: 0.1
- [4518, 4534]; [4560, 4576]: 0.7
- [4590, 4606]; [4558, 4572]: 0.1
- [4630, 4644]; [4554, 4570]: 0.7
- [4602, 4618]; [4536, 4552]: 0.5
